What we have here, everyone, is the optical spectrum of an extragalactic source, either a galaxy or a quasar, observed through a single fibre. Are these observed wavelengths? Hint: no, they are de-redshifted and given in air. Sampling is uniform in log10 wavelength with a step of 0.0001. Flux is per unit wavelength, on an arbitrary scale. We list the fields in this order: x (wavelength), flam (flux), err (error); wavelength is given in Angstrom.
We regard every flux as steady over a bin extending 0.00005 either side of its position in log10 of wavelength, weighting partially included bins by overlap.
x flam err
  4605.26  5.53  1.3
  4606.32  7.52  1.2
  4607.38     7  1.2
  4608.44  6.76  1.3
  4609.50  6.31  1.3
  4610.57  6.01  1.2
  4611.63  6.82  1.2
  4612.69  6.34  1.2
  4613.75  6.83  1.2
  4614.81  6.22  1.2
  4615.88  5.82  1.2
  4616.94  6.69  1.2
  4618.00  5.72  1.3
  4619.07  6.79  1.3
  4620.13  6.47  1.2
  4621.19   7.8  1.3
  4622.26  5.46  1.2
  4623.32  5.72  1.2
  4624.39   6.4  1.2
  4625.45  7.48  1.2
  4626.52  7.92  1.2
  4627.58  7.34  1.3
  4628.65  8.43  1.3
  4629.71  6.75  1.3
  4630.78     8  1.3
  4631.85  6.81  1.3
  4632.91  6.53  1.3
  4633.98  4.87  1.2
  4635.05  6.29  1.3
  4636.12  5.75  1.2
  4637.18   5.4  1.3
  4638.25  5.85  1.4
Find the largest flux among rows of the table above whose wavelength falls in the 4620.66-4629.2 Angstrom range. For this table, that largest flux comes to 8.43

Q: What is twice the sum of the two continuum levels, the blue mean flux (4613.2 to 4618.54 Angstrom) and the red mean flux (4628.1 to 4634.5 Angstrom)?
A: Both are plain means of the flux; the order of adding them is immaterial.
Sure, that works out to 26.3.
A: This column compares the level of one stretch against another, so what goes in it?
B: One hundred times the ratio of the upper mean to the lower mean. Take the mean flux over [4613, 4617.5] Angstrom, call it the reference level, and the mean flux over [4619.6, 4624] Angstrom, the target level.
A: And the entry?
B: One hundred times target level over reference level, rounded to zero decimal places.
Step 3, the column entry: 100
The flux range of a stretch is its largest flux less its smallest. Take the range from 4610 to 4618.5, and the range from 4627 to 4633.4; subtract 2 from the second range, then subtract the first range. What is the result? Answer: -1.2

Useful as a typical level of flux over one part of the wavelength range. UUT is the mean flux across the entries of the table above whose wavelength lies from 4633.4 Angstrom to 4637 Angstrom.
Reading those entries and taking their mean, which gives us 5.6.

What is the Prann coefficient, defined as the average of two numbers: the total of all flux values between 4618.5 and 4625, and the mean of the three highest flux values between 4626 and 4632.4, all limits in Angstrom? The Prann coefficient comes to 23.38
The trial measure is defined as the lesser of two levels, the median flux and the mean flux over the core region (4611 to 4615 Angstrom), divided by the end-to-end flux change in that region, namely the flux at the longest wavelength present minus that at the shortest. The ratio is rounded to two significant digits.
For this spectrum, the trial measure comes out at -11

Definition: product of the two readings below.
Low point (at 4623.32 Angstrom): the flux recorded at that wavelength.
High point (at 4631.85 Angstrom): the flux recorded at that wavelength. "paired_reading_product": 39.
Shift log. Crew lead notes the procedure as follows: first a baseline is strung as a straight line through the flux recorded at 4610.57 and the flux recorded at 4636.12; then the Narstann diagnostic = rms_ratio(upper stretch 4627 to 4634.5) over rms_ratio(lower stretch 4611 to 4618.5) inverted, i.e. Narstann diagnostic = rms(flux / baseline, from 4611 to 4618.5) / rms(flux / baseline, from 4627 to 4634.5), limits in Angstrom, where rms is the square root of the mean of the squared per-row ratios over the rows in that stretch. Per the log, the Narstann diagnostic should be 0.88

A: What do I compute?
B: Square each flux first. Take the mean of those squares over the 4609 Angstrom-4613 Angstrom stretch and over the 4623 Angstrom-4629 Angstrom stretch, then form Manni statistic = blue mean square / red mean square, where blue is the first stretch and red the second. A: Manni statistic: 0.77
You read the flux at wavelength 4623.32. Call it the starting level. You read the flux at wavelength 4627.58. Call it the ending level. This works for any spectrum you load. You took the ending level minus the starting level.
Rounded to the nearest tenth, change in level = 1.6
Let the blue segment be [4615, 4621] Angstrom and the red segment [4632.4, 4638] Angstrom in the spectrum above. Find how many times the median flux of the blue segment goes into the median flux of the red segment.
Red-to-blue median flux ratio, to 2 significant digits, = 0.89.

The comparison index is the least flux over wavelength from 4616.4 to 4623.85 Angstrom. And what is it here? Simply 5.46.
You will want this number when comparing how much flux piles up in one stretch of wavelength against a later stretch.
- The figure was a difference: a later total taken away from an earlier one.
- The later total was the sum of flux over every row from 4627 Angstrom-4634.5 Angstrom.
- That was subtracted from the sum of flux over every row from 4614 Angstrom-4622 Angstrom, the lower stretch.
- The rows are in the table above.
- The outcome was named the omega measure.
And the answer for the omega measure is -3.2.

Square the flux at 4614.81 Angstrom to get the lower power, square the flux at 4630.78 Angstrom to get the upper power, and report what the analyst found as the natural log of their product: 7.81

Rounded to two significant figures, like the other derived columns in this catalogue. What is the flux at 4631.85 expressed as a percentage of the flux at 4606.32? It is 91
